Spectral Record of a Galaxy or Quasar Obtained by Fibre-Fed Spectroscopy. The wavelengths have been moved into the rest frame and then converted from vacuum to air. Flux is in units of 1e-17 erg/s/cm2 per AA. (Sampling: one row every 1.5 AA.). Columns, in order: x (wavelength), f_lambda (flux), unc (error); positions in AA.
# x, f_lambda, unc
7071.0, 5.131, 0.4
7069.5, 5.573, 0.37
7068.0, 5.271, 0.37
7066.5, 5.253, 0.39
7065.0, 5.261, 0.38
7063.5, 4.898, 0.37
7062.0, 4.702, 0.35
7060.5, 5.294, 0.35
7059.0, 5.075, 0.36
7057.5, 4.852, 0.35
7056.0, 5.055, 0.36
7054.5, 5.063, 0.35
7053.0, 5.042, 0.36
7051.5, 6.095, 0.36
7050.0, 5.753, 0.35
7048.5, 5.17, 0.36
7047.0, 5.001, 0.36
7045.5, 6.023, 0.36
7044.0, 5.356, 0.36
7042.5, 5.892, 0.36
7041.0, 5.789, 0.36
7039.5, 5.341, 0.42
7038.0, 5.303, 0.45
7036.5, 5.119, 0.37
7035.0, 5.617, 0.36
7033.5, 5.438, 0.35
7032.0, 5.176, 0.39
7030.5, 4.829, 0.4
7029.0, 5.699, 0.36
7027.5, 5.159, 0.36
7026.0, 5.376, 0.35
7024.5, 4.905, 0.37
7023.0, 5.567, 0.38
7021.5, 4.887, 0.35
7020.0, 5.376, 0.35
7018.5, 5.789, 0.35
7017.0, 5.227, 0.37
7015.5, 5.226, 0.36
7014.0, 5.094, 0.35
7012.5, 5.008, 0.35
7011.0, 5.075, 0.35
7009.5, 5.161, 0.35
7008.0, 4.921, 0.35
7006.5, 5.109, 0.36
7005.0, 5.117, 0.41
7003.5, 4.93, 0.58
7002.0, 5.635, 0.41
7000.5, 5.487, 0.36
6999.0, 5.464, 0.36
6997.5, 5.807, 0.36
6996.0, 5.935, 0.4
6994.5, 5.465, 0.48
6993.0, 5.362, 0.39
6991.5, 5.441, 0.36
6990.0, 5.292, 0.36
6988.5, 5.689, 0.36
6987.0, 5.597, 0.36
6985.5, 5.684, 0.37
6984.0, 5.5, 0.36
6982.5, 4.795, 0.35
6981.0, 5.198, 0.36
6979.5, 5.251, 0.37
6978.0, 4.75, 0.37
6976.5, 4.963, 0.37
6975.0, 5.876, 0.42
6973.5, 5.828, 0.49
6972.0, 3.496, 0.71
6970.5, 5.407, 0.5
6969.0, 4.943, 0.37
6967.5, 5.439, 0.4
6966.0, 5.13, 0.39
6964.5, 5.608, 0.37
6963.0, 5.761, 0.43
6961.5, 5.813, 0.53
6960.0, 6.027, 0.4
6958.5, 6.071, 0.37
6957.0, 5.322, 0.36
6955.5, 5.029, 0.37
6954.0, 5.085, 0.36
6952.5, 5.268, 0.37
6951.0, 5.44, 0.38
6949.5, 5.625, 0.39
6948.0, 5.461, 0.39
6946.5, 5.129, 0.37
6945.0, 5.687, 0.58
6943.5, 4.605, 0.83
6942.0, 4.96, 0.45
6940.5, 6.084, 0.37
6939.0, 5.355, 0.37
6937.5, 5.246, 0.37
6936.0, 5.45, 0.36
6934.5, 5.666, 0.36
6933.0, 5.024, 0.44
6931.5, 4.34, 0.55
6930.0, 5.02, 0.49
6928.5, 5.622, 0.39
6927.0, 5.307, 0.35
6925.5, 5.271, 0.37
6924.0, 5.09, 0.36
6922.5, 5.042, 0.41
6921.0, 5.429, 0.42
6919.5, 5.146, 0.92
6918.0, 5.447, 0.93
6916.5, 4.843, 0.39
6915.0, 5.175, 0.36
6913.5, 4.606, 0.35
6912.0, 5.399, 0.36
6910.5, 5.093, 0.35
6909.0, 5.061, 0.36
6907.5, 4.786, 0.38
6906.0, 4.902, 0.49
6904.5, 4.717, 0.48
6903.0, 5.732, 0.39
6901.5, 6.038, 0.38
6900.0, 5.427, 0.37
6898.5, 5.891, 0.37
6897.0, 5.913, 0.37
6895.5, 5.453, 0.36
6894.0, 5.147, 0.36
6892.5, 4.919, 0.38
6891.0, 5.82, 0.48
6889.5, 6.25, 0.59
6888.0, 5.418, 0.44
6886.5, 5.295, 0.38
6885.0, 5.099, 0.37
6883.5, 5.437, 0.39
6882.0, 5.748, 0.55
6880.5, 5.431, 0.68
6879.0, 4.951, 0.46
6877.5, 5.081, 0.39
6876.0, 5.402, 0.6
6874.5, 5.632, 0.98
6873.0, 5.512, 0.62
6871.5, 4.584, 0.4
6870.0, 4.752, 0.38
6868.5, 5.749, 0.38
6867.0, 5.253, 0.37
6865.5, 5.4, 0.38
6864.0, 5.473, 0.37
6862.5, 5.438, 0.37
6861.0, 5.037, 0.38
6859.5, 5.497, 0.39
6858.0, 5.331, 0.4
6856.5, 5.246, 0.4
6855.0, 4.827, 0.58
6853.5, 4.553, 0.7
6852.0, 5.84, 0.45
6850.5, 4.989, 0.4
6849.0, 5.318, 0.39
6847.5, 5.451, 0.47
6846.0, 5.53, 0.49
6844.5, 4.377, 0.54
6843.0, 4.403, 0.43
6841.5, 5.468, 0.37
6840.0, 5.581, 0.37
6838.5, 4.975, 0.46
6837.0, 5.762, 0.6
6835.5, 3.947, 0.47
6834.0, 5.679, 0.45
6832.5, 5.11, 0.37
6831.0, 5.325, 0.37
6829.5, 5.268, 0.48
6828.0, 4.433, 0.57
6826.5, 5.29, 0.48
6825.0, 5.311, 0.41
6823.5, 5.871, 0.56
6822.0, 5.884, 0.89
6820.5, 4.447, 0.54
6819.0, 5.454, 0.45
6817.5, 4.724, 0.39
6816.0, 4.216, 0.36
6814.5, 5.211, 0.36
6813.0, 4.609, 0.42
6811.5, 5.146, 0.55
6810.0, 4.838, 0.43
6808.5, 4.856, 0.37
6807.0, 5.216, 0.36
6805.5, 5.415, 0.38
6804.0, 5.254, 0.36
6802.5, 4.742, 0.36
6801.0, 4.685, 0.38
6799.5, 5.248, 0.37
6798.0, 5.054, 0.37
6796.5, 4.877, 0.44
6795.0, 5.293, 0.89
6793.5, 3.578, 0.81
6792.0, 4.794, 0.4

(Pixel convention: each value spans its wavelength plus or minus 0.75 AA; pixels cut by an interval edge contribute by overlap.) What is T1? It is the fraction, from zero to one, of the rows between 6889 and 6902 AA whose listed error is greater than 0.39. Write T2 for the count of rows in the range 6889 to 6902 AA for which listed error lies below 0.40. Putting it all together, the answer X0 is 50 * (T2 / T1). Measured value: 1575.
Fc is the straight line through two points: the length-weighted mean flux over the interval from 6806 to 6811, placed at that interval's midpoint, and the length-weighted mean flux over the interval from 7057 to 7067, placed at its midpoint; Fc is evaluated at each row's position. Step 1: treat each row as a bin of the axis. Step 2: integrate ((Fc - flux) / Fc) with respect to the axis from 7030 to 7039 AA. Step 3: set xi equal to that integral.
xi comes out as -0.4 AA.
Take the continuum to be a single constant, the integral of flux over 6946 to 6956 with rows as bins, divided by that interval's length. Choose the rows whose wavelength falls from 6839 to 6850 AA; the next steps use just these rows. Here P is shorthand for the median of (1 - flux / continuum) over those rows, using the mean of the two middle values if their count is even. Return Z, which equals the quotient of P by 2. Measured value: -0.0141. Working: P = -0.028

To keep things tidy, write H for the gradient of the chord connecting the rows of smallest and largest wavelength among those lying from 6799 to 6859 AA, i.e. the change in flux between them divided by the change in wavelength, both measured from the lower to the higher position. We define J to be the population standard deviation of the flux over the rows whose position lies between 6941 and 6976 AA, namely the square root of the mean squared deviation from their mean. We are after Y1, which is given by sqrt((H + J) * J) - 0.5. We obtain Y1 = 0.04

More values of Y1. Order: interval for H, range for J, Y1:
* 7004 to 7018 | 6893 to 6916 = -0.06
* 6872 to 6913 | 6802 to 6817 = -0.15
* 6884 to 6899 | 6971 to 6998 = 0.09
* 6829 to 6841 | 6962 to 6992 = 0.04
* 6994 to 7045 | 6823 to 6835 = -0.10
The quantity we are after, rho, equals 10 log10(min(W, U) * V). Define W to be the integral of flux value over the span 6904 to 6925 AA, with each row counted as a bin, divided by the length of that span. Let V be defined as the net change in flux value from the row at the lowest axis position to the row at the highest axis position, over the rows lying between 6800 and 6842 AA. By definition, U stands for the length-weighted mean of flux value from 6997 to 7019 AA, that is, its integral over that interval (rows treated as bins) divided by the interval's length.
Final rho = 6.0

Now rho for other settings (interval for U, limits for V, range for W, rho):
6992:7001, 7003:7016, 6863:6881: 1.9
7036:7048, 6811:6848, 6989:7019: 2.1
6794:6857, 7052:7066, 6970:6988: 0.5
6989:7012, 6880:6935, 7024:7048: 1.0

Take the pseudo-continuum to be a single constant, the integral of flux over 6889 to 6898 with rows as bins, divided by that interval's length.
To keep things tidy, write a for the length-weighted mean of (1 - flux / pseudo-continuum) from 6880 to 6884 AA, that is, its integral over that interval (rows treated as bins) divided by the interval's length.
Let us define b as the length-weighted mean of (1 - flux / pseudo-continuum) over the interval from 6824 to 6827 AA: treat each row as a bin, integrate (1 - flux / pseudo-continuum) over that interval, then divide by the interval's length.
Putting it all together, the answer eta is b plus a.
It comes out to 0.044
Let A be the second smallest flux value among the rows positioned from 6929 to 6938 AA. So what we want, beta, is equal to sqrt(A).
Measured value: 2.24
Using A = 5.02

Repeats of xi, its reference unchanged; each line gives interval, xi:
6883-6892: -0.9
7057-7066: 0.0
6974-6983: -0.2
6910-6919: -0.1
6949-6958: -0.5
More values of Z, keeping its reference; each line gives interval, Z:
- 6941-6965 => -0.0140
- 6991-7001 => -0.0154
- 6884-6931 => 0.0029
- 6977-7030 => 0.0009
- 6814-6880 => 0.0001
